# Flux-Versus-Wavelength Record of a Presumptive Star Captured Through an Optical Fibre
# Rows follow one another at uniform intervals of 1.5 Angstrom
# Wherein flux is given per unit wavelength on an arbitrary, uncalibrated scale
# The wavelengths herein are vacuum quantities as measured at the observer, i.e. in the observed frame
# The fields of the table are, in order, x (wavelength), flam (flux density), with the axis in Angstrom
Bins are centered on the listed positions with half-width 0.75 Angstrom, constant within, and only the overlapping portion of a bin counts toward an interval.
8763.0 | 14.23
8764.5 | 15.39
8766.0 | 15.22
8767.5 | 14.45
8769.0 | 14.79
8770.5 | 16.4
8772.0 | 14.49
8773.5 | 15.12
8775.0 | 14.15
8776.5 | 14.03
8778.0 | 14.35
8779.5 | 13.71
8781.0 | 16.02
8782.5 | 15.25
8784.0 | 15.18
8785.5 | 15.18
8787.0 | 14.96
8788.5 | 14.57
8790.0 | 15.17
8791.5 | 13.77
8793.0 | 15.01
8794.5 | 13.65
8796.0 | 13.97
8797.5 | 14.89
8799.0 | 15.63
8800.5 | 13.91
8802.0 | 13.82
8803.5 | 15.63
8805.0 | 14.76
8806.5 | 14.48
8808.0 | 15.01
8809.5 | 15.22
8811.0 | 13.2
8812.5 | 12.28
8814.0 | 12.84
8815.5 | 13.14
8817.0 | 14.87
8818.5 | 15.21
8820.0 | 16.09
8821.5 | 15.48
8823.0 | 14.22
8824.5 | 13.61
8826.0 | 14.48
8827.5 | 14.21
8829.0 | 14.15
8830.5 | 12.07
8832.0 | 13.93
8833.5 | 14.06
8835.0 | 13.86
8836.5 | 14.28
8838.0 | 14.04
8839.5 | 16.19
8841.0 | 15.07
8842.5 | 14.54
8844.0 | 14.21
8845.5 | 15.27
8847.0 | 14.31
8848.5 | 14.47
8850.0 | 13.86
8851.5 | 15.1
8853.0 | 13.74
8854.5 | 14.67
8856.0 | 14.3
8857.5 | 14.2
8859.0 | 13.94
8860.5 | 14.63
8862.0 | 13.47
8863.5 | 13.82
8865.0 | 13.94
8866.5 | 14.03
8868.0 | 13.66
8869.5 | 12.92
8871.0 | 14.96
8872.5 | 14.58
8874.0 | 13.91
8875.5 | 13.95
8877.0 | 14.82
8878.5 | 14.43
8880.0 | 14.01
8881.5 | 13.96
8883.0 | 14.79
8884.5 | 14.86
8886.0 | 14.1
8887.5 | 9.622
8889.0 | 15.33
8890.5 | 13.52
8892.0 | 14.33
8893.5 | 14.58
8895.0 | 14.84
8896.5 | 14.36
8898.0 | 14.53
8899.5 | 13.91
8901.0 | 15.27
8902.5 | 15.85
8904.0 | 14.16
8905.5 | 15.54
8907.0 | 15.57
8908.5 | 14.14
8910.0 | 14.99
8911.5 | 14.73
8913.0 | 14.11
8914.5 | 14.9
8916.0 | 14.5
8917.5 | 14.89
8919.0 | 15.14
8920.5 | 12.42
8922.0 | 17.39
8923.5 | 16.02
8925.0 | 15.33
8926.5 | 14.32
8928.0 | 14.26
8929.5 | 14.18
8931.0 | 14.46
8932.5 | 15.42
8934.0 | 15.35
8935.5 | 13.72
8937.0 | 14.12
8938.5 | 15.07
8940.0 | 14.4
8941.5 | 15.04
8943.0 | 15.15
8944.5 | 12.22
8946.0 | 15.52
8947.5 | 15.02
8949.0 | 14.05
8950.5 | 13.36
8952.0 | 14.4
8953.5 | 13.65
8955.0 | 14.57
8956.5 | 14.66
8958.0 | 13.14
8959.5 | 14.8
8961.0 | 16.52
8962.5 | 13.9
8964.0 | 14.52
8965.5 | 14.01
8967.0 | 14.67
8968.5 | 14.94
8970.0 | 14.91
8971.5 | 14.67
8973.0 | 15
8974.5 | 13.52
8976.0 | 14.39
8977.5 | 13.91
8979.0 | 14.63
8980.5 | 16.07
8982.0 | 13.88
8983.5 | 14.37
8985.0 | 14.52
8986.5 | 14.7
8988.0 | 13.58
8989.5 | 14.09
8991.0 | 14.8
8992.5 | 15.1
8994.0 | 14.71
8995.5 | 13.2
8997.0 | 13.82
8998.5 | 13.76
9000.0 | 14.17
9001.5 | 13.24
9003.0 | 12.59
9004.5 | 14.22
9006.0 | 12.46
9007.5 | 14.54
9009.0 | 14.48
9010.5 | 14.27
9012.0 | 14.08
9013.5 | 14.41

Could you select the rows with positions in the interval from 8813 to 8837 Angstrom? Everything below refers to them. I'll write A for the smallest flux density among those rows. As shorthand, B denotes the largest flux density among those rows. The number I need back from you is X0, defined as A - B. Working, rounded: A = 12.07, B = 16.09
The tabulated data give -4.0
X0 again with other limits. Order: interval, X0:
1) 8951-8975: -3.4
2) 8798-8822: -3.8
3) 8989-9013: -2.6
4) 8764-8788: -2.7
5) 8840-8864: -1.8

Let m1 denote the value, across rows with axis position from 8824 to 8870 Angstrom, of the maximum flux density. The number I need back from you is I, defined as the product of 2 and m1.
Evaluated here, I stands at 32.4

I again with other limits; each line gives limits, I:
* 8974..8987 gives 32.1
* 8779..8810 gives 32.0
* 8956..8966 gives 33.0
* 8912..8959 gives 34.8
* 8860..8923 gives 34.8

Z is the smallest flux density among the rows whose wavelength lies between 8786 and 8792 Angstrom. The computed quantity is 13.77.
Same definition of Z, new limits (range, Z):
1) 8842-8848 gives 14.21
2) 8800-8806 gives 13.82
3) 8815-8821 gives 13.14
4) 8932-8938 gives 13.72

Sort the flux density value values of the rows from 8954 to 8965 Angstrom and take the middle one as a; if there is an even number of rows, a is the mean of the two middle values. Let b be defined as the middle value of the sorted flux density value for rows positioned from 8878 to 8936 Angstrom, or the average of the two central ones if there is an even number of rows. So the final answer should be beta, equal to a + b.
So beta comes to 29.1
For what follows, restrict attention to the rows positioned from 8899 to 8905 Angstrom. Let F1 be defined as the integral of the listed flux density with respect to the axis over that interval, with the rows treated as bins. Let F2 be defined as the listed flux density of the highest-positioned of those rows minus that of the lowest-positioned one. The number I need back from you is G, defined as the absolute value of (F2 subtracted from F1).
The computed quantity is 89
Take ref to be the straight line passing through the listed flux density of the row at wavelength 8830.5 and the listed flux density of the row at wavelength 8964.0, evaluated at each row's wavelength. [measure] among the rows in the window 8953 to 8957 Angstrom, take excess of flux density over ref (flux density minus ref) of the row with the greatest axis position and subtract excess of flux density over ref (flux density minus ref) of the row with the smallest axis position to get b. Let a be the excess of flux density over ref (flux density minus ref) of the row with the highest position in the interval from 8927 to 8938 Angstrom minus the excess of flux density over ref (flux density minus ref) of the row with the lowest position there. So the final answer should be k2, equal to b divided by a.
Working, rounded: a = -0.3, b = 1.0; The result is -3.1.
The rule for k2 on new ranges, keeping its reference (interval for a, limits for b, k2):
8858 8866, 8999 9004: 14.8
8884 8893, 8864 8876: 0.3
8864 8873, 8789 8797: -2.6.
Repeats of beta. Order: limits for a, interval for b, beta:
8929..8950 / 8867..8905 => 29.1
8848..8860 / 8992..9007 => 28.0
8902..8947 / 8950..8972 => 29.5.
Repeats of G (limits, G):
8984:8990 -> 86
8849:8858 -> 129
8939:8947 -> 115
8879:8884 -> 71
